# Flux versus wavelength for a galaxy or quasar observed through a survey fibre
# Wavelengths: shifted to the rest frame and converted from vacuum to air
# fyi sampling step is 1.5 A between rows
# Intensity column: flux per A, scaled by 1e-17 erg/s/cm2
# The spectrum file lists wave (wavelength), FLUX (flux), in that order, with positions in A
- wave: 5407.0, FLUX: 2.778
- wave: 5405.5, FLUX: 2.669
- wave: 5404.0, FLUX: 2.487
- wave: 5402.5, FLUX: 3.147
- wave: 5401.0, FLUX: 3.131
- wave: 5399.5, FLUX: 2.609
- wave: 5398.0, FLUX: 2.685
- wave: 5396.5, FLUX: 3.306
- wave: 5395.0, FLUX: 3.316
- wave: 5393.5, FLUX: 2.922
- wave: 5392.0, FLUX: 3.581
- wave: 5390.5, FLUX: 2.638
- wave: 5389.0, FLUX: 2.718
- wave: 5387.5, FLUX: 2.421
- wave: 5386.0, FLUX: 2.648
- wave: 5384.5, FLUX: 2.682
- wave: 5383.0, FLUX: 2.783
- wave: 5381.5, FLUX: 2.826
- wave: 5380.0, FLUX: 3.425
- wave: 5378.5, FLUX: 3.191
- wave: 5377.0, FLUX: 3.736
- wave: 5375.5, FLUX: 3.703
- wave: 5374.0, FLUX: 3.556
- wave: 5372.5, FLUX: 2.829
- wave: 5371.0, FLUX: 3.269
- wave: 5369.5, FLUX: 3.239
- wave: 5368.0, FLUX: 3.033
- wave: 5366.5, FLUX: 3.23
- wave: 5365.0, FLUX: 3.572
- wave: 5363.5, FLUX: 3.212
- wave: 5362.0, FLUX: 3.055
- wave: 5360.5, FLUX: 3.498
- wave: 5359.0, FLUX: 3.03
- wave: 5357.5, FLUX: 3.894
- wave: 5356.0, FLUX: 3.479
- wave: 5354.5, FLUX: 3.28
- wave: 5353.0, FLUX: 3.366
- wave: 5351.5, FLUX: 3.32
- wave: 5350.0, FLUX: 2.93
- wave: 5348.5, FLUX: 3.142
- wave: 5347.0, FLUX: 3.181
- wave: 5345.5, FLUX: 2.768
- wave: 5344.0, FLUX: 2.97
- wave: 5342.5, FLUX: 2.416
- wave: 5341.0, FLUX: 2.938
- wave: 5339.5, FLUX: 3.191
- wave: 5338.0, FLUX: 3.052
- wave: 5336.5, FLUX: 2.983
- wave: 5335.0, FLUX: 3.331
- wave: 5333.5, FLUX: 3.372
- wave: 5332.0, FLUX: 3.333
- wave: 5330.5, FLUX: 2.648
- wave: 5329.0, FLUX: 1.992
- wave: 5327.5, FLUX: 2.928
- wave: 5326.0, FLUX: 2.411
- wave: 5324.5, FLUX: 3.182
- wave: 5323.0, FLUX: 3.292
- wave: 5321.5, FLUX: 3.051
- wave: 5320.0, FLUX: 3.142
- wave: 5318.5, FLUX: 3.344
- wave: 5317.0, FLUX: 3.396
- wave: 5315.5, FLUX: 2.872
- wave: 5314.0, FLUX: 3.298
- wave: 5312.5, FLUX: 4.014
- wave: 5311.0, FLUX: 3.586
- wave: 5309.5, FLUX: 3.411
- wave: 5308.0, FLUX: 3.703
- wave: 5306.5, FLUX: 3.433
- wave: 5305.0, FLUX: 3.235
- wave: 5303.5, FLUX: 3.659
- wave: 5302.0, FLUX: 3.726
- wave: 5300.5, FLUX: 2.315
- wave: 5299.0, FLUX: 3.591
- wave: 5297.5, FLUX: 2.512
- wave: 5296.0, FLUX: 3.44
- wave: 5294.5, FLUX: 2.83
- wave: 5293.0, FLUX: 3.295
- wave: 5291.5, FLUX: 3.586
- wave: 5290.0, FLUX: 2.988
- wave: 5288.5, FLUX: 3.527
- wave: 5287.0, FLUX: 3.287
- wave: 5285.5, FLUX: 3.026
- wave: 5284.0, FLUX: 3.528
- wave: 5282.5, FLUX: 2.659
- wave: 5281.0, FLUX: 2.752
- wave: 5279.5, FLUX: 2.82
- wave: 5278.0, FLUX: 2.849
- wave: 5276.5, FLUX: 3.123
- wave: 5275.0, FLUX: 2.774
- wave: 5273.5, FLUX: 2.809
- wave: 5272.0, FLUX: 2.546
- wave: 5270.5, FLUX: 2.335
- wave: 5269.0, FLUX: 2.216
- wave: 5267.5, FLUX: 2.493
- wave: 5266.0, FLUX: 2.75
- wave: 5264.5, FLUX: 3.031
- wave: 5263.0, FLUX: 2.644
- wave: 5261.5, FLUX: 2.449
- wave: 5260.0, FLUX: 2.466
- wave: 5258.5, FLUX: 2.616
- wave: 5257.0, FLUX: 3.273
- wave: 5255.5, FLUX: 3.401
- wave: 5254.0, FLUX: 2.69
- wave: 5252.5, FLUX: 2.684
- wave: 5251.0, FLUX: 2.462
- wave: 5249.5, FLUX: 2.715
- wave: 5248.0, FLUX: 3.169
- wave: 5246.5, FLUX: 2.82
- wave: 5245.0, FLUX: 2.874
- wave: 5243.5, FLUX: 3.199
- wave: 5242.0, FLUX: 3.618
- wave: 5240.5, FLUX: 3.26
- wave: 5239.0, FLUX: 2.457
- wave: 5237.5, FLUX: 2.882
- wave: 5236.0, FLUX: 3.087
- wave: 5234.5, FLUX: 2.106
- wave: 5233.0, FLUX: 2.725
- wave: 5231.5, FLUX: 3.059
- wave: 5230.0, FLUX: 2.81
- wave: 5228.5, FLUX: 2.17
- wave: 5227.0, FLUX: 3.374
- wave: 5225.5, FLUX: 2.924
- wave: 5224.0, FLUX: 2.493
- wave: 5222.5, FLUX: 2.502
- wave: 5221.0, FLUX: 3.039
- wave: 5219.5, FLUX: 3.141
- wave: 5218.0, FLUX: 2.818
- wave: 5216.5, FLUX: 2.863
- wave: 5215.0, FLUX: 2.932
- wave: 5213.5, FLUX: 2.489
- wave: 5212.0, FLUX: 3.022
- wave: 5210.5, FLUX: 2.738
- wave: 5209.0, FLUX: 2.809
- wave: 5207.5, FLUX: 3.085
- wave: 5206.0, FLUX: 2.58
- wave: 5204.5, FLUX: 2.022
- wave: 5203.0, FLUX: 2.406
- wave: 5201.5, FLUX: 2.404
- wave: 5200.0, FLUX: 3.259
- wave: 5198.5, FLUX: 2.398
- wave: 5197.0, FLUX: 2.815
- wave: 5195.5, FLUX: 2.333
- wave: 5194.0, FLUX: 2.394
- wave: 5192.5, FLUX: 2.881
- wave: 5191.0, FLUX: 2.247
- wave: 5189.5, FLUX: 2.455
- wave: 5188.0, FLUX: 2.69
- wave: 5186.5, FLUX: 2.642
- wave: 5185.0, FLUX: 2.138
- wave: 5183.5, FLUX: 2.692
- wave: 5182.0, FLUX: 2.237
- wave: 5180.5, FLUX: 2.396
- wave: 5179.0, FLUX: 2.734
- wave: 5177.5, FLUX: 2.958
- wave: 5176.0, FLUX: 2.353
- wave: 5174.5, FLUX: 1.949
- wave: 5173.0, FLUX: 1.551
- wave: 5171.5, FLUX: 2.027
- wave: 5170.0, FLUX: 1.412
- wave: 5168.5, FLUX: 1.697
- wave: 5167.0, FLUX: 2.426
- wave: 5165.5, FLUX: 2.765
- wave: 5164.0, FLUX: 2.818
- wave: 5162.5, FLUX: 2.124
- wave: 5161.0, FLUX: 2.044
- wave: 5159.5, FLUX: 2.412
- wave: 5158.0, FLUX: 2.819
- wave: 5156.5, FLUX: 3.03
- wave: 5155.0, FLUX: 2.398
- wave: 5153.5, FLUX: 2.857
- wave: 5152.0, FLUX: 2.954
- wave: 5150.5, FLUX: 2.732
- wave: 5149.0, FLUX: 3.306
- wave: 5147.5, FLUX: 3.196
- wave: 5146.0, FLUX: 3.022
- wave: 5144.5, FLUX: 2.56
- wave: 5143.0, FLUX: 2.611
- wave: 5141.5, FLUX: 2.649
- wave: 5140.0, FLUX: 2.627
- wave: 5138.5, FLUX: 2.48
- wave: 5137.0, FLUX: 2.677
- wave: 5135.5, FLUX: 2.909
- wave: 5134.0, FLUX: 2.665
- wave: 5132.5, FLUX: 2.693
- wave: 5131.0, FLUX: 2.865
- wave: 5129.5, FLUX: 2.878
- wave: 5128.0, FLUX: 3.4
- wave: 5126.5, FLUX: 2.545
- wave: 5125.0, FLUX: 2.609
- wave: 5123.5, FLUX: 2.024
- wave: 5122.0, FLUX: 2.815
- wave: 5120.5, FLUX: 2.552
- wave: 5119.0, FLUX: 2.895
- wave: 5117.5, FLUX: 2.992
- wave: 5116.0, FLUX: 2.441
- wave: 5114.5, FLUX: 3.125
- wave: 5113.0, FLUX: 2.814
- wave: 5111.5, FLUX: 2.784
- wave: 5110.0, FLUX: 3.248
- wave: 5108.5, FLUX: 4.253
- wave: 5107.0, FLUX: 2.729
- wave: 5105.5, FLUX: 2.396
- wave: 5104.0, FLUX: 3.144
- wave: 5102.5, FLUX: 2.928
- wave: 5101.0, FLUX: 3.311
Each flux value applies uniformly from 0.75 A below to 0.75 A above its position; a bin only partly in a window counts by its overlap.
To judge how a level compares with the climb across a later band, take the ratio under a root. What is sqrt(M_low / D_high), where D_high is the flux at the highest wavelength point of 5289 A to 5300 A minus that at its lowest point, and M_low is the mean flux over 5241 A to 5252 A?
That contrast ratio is 2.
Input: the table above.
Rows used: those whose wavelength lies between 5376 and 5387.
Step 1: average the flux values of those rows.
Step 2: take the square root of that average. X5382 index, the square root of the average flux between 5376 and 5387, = 1.744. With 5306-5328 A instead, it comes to 1.809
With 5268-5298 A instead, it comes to 1.716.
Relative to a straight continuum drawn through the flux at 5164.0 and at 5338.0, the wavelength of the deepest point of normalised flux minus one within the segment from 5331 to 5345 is 5342.5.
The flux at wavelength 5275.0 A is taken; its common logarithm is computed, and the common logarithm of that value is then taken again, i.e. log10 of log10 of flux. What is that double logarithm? -0.353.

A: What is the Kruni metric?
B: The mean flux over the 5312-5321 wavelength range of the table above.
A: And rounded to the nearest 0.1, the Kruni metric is 3.3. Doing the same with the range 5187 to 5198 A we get 2.5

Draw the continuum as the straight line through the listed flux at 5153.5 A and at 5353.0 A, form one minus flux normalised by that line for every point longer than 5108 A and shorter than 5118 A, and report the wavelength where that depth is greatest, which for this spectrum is 5116.0 A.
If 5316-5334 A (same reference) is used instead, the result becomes 5329.0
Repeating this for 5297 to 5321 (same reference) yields 5300.5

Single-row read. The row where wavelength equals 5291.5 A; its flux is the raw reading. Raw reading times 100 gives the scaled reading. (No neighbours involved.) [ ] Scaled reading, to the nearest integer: 359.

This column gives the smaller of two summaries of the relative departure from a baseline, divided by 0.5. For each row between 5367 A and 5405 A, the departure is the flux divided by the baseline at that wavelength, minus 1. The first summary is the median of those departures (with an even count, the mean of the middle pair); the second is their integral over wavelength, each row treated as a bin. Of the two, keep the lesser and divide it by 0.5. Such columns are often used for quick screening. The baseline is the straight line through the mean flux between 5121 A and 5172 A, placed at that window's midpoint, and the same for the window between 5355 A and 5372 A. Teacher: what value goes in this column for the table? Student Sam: -7.8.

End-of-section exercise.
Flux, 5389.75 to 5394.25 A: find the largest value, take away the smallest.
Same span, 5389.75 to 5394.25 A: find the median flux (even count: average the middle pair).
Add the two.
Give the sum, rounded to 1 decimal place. 3.9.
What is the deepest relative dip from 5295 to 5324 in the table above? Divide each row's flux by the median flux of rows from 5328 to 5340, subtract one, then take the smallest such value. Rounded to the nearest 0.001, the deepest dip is -0.258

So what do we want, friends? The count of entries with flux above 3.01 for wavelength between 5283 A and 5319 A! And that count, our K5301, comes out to 19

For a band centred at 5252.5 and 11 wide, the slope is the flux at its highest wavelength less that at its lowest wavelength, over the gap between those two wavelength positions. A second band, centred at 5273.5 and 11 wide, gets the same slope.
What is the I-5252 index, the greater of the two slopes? 0.070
